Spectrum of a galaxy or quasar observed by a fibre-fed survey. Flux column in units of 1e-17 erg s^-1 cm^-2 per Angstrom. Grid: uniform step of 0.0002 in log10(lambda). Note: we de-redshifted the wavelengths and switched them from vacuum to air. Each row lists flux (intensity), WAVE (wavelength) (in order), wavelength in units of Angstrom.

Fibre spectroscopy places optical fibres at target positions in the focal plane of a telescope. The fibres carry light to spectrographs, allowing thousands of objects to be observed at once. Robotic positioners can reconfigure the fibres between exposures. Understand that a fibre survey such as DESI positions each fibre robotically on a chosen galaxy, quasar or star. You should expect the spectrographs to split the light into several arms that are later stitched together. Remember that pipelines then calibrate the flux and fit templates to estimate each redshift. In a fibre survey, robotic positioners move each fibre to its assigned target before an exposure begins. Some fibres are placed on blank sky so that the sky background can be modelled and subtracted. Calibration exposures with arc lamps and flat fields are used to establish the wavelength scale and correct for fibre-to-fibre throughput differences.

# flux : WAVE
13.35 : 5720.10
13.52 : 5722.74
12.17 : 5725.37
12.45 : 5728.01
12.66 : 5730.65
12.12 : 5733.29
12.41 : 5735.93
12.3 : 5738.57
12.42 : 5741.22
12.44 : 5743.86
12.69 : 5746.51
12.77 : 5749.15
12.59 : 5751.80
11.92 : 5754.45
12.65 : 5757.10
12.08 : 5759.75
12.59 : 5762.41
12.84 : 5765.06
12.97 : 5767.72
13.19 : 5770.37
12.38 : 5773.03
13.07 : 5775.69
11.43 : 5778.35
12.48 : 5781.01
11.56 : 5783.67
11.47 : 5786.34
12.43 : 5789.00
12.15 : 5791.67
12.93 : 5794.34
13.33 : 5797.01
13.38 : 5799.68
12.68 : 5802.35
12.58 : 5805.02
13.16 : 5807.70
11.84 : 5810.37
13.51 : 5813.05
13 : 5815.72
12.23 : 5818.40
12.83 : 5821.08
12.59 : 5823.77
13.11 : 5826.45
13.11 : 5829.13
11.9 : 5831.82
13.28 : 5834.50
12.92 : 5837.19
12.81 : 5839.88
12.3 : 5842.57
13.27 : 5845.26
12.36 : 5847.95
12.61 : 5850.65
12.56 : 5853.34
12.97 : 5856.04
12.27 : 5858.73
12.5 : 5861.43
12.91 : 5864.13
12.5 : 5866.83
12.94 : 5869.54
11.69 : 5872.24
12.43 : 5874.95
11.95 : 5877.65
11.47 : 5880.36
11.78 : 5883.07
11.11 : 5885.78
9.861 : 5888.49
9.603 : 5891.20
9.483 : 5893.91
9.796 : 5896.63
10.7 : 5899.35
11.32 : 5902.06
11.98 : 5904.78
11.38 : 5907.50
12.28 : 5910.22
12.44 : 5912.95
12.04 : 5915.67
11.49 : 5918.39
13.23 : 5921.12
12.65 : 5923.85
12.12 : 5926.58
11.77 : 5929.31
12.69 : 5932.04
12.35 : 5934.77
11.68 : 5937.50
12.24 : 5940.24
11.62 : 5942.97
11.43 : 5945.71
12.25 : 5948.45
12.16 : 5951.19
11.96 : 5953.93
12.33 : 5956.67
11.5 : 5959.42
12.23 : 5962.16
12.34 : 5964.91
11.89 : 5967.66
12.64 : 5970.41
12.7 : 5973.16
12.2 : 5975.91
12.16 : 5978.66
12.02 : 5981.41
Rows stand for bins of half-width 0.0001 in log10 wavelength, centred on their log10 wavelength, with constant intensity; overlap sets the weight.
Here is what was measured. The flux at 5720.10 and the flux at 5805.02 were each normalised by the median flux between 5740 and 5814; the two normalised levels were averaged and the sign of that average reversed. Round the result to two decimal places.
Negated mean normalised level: -1.03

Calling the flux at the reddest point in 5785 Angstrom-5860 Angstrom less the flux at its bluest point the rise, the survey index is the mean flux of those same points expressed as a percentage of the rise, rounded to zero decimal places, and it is 1587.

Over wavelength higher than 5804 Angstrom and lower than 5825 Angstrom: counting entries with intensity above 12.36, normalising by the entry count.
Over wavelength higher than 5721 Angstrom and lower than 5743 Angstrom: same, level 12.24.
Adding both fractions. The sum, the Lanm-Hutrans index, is 1.5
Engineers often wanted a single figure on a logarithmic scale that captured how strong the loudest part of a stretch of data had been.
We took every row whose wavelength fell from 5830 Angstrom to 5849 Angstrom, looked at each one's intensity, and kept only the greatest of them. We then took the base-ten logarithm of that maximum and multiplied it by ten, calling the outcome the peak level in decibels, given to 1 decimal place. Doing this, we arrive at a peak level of 11.2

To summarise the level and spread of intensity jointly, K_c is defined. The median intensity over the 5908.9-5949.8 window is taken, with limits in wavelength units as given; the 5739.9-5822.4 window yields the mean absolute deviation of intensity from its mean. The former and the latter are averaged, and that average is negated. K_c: -6.33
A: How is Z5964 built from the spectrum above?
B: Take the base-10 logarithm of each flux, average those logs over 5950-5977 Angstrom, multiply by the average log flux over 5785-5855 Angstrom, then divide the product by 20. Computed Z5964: 0.0599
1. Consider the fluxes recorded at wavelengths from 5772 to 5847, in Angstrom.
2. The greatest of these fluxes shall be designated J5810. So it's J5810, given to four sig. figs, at 13.51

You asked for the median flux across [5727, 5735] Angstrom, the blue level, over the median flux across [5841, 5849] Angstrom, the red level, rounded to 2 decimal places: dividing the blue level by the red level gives 1.01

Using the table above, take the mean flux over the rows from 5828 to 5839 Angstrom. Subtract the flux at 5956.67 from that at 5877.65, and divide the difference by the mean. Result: -0.03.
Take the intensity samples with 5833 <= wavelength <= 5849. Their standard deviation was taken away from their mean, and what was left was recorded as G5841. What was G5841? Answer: 12.4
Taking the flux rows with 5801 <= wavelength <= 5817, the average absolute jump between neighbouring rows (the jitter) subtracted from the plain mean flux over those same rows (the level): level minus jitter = 12.0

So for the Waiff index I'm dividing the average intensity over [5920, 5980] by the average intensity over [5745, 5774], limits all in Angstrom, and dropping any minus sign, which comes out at 0.97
